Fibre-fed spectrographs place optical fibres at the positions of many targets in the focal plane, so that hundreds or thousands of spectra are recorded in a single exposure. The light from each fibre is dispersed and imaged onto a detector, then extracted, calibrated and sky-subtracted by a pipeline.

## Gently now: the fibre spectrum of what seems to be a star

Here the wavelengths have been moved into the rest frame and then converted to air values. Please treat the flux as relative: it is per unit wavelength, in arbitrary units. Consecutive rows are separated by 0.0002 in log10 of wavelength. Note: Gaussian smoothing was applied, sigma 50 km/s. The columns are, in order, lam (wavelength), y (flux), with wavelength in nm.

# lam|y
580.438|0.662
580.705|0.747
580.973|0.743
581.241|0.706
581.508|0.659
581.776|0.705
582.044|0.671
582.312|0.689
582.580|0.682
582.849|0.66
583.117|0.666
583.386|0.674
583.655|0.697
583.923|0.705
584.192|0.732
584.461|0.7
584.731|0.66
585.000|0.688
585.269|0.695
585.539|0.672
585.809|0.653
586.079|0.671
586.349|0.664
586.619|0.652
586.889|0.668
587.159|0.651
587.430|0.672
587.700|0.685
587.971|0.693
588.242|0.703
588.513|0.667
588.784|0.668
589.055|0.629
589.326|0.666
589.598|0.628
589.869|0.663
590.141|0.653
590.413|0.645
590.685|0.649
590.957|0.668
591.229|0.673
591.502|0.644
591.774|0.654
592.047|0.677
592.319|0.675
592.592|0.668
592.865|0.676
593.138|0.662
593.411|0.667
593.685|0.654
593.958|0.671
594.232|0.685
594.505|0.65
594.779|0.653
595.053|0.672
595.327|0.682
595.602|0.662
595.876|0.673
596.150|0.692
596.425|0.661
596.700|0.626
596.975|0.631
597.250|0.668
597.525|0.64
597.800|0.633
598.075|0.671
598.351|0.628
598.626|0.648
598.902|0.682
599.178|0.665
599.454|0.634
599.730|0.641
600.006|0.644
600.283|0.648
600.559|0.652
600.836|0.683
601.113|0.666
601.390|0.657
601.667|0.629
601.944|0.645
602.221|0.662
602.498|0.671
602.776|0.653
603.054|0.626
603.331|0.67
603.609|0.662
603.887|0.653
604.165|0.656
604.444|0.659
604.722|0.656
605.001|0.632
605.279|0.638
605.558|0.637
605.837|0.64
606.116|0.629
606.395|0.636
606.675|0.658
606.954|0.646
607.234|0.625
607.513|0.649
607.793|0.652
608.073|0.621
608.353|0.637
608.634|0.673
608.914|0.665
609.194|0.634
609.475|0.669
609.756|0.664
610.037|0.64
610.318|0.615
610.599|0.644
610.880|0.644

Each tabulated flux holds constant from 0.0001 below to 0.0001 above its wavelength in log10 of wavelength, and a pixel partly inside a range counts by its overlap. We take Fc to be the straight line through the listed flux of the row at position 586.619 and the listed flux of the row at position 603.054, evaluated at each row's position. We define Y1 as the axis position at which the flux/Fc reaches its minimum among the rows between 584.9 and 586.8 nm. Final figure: 585.809 nm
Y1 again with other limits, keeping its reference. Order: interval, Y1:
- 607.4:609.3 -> 608.073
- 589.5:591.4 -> 589.598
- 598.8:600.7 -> 599.454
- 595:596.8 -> 596.700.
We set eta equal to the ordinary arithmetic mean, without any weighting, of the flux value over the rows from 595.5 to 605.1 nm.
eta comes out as 0.654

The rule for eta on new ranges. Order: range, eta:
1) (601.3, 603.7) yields 0.653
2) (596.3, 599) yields 0.649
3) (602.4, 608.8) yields 0.647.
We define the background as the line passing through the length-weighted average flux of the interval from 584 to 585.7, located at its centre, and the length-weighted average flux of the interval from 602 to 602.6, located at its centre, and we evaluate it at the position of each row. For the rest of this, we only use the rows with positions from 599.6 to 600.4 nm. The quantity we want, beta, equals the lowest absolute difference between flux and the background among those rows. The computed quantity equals 0.019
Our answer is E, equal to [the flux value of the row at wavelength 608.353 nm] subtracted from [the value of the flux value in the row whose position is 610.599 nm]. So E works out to 0.01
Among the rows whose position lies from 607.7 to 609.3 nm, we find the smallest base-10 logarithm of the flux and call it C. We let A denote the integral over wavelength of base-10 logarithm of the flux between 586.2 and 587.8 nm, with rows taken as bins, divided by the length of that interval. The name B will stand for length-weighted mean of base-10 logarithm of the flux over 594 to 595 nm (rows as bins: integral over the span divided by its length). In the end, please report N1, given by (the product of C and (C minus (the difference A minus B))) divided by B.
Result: -0.24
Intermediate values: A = -0.1773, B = -0.178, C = -0.207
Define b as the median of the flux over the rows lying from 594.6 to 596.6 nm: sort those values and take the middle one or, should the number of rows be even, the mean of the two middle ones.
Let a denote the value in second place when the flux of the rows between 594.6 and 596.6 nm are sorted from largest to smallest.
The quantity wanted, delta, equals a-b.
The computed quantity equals 0.010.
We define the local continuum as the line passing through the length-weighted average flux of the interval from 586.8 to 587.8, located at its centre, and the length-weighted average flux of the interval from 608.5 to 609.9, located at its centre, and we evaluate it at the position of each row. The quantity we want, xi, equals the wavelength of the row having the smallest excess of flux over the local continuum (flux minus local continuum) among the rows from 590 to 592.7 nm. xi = 591.502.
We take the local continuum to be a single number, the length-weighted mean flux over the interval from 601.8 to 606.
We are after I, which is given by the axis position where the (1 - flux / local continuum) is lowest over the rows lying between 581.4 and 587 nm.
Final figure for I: 584.192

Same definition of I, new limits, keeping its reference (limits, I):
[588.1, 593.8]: 588.242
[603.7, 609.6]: 608.634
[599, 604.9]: 600.836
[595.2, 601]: 596.150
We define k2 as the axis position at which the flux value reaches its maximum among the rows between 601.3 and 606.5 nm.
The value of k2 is 602.498 nm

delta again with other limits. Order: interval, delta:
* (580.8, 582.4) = 0.009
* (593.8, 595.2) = 0.001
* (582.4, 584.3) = 0.023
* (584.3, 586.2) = 0.023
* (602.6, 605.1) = 0.006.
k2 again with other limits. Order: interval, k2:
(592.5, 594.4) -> 594.232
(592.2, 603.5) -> 596.150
